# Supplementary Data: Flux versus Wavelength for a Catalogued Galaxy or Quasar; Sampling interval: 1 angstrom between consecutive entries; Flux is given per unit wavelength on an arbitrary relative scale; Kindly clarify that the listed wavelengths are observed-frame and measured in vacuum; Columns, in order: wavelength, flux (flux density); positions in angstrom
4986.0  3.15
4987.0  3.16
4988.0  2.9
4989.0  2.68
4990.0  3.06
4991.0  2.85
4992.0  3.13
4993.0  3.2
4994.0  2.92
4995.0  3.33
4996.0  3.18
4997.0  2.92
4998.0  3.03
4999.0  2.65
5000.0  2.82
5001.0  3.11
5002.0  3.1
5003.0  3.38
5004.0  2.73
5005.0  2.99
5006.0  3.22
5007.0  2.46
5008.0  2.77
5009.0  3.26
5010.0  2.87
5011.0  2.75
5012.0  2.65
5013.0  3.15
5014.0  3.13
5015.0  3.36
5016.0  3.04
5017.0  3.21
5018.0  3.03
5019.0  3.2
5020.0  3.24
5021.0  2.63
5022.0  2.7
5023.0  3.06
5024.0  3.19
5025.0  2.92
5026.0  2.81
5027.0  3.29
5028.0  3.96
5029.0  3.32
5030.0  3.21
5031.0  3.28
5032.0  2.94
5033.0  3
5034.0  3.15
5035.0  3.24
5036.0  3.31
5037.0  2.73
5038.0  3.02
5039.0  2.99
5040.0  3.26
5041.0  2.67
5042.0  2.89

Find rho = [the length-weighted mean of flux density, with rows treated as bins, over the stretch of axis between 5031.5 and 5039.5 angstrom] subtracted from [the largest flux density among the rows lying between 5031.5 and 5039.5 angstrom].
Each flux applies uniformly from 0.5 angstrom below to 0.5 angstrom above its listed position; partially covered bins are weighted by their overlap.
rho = 0.26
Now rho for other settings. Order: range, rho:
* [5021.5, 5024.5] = 0.21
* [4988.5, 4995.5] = 0.31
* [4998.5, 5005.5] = 0.41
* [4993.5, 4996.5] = 0.19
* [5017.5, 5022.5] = 0.28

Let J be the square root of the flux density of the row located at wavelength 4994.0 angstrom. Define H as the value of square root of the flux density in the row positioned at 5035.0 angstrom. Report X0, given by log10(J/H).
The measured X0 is -0.02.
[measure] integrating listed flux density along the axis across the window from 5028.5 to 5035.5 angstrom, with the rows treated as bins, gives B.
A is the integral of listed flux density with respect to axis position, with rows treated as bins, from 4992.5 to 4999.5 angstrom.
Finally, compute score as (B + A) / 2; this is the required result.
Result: 21.7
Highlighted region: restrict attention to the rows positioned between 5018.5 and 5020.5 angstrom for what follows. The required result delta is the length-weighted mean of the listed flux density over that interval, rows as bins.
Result 3.22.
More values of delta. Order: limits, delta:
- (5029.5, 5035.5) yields 3.14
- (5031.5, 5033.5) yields 2.97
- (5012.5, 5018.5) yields 3.15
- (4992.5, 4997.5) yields 3.11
